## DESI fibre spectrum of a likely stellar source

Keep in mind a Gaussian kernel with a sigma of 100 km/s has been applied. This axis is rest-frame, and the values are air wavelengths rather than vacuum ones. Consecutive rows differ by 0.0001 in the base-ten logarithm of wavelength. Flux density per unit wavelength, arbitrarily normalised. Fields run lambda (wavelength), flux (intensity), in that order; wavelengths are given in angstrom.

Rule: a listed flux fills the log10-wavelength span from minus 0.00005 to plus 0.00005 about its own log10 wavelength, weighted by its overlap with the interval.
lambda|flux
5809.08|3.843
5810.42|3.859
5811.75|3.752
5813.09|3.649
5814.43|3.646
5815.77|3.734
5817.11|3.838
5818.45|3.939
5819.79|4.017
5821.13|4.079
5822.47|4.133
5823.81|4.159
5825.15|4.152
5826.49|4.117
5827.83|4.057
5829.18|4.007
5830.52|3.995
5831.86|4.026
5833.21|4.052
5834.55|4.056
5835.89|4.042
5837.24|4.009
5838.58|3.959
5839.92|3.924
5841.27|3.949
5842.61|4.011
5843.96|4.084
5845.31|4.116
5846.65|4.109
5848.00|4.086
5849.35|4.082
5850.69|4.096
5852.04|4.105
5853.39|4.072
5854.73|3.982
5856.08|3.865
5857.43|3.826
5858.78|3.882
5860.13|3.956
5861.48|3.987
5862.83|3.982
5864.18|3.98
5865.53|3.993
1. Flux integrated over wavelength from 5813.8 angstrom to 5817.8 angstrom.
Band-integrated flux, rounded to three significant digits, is 15.0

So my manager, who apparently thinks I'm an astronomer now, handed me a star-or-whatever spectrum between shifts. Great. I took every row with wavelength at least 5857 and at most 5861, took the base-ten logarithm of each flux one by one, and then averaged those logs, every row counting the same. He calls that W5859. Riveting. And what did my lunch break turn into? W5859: 0.590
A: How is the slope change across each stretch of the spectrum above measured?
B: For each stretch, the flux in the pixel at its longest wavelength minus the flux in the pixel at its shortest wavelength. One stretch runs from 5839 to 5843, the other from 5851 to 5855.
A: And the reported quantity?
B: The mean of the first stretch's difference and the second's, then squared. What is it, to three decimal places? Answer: 0.000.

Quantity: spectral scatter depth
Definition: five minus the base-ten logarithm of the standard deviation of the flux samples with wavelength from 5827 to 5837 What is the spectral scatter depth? 6.6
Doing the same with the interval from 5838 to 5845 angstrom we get 6.2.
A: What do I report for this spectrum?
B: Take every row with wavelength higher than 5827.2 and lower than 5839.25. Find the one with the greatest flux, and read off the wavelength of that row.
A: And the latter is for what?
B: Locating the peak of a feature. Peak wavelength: 5827.83 angstrom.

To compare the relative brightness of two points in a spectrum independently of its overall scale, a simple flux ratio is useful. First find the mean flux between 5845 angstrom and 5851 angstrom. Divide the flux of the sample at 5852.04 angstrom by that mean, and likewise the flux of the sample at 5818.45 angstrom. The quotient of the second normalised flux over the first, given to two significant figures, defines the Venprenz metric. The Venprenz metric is 0.96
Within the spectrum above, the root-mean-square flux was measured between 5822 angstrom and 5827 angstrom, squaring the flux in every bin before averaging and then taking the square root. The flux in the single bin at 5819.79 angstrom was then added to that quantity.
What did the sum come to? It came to 8.16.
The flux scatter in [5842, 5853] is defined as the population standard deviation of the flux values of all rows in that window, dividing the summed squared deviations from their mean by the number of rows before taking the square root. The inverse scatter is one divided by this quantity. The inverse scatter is 33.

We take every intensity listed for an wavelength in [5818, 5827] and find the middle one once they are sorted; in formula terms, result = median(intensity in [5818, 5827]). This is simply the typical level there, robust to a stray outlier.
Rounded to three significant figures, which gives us 4.12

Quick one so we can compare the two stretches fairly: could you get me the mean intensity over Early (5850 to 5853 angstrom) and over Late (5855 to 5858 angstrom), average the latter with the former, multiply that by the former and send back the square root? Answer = 4.04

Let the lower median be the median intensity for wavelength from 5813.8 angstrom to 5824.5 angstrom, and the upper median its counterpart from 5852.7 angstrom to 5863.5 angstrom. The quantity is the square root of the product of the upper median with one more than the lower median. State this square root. 4.44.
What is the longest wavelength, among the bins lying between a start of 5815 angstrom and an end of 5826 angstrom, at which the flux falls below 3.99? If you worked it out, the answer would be 5818.45 angstrom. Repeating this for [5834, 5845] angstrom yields 5841.27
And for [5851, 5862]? 5861.48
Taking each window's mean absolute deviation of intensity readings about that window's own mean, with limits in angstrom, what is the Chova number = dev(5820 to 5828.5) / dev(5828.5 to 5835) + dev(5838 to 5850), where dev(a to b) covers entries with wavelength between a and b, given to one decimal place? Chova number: 1.6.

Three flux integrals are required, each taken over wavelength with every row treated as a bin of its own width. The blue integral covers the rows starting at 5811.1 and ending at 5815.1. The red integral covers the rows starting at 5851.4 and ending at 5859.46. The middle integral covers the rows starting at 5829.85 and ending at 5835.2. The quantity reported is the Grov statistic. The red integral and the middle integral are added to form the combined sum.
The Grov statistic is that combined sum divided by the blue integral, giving 3.6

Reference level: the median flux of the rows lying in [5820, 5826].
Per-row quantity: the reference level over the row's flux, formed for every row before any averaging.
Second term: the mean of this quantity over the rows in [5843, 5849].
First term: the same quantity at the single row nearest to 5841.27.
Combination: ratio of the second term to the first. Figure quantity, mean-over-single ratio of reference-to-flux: 0.96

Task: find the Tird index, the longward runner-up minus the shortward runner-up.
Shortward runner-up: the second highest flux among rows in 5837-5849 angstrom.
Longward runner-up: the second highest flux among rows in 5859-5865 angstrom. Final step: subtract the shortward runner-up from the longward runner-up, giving -0.13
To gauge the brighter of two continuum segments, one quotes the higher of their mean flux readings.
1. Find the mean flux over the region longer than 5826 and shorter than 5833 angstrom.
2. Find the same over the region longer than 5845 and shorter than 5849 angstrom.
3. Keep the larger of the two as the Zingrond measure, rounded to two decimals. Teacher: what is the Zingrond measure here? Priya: 4.10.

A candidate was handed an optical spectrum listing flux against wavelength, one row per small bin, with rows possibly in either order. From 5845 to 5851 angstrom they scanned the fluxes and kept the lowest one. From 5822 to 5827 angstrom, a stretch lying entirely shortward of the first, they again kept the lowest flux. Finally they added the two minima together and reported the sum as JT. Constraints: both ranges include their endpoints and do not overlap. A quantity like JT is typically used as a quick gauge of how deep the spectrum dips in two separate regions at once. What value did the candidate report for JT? 8.20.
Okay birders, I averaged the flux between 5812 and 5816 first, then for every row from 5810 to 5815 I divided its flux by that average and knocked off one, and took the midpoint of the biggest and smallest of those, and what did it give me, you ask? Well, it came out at 0.021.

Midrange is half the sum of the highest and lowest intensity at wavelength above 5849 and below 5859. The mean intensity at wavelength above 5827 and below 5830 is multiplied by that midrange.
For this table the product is 16.0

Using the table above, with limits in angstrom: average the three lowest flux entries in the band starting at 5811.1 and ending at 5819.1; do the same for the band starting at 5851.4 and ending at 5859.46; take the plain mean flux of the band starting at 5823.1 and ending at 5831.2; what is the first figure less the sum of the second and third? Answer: -4.3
